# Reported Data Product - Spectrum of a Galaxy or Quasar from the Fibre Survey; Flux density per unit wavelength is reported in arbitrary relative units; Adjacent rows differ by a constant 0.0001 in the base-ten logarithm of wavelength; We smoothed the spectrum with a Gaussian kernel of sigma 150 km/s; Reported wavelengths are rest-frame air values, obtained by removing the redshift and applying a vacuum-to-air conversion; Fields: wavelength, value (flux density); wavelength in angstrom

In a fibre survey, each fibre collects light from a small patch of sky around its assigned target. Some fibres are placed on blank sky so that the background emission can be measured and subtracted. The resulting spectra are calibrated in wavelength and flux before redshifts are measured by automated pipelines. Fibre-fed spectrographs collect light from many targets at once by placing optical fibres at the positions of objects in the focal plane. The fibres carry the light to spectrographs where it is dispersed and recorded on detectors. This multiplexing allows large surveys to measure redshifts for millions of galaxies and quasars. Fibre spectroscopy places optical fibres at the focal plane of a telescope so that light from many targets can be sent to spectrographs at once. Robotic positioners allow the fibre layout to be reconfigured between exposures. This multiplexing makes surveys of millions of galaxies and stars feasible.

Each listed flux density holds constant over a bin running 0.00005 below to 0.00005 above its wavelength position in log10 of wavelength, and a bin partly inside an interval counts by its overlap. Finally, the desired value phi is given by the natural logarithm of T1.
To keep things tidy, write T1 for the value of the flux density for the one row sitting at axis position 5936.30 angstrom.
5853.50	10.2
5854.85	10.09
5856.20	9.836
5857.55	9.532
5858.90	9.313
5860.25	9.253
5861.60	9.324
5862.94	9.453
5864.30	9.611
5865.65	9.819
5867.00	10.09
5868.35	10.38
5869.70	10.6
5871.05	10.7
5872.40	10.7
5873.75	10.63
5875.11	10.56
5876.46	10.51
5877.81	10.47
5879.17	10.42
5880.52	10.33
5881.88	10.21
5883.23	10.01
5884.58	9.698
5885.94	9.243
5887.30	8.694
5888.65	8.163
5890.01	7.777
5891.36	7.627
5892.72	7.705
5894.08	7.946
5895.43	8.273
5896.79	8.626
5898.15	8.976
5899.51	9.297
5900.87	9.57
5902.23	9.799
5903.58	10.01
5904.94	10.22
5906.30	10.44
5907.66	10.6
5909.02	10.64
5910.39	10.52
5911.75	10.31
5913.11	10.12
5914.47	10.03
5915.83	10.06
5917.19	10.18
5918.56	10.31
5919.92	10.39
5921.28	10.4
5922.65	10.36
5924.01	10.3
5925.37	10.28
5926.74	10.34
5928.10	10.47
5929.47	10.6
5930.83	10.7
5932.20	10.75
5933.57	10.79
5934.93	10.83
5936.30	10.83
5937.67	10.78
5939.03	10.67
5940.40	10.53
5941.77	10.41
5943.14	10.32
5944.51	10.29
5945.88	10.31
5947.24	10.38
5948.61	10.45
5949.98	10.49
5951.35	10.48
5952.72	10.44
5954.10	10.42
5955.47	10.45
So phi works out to 2.38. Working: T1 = 10.83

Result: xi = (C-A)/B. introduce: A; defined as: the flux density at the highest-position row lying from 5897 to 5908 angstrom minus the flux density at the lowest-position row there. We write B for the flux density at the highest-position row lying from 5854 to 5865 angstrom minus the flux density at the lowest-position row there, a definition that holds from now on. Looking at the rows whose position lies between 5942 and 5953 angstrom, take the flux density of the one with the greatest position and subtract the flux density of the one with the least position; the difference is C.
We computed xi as 3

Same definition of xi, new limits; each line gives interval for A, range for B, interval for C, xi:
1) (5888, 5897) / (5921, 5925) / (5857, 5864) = 5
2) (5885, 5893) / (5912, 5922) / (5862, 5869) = 9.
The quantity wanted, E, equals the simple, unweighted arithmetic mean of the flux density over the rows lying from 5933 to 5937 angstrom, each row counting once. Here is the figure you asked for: 10.8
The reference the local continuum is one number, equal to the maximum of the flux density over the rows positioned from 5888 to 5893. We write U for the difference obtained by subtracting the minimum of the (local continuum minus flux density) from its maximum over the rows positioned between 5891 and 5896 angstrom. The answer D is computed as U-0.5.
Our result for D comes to 0.15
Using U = 0.65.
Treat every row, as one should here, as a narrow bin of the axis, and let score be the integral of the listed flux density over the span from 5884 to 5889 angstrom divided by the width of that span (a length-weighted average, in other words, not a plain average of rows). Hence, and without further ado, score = 9.0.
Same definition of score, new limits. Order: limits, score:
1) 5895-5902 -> 9.0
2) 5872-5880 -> 10.5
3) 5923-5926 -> 10.3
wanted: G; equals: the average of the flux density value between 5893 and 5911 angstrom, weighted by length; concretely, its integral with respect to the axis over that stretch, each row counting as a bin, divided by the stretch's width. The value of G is 9.6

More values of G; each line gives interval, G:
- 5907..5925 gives 10.3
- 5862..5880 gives 10.3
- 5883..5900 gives 8.6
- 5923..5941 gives 10.6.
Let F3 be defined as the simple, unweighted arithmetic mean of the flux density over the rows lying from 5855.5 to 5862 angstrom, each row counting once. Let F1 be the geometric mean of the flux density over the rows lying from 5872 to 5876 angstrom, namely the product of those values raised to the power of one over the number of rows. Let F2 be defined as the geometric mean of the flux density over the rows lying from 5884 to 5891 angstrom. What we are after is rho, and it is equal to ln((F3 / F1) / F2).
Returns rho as -2.28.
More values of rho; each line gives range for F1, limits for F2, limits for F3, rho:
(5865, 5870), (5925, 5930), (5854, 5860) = -2.40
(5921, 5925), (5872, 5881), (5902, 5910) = -2.36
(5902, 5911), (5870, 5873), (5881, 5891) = -2.49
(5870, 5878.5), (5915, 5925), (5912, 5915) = -2.38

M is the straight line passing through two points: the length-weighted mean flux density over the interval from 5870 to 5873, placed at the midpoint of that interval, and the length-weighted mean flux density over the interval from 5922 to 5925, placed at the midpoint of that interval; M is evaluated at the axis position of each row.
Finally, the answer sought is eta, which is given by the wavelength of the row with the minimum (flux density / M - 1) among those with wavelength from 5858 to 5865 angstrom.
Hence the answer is 5860.25 angstrom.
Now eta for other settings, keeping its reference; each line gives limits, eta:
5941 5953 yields 5944.51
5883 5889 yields 5888.65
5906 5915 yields 5914.47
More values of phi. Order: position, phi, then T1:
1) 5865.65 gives 2.28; 9.819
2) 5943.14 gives 2.33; 10.32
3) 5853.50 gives 2.32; 10.2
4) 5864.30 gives 2.26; 9.611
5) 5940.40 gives 2.35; 10.53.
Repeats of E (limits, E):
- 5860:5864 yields 9.3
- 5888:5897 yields 8.0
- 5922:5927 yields 10.3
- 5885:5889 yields 8.7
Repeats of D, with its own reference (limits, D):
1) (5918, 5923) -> -0.41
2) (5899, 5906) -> 0.42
